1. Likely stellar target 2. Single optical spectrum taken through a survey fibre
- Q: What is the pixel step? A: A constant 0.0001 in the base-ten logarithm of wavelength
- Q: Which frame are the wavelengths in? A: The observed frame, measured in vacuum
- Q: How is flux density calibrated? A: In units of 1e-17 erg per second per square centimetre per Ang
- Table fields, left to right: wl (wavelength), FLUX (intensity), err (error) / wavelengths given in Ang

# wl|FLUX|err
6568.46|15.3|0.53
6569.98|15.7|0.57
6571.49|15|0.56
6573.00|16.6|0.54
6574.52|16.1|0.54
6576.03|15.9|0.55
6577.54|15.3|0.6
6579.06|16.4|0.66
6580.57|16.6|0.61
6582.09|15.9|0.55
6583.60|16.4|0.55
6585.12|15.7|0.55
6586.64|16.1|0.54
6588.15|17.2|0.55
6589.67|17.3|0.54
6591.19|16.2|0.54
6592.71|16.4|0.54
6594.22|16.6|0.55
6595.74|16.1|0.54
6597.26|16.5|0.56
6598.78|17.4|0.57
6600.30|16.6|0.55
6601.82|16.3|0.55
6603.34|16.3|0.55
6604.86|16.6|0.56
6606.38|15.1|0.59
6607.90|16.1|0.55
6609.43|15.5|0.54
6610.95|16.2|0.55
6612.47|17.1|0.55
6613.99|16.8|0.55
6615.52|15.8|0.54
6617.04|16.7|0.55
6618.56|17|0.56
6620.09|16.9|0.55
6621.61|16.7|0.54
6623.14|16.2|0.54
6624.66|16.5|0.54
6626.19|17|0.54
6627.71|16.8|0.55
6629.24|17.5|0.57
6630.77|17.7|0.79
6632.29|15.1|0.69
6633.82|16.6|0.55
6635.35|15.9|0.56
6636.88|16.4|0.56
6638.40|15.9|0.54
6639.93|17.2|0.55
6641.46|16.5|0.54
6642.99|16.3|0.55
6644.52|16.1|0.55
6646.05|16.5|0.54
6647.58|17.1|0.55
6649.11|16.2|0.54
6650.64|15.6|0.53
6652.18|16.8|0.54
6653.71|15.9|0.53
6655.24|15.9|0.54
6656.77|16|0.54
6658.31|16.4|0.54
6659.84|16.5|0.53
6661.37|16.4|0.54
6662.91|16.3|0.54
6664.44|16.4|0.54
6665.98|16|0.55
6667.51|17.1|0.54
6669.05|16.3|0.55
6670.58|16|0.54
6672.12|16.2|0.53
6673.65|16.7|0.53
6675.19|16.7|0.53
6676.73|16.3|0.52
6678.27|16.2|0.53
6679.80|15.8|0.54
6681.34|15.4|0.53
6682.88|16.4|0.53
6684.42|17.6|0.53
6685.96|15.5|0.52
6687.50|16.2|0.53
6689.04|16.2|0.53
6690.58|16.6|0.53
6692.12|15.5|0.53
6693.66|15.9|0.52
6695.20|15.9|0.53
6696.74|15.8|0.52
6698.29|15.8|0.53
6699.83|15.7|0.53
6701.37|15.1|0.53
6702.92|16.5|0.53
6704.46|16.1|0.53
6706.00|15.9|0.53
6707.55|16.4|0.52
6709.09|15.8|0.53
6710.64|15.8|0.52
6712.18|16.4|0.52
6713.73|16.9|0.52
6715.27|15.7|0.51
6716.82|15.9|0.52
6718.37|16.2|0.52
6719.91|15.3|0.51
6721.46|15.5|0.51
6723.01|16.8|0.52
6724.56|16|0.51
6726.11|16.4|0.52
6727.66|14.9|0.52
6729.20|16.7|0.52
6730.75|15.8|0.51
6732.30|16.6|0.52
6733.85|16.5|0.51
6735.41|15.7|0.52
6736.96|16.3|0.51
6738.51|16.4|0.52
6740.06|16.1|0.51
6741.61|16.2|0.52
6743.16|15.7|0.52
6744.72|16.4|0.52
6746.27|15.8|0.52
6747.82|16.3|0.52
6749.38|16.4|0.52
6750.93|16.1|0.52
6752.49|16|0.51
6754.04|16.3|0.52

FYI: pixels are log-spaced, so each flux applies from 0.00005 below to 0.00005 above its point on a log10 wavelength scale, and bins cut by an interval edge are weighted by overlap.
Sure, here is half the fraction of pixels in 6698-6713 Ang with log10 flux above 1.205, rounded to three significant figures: 0.200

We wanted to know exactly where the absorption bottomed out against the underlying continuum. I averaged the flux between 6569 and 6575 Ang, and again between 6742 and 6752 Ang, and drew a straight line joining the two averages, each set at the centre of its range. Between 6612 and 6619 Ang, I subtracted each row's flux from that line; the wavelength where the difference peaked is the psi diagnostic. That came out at 6615.52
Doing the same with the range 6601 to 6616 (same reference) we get 6606.38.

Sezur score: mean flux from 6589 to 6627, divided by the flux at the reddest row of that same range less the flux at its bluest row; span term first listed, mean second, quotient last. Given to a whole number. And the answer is -55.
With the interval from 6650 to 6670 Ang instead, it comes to 23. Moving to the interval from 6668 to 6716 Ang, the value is -27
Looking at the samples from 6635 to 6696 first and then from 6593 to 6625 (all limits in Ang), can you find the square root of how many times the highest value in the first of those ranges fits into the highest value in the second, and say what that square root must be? 0.99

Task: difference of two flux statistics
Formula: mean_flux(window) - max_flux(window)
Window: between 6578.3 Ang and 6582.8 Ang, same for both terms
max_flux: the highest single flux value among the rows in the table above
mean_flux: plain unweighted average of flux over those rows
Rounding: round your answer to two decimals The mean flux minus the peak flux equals -0.30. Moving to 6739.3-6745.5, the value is -0.30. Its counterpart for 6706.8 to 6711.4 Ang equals -0.40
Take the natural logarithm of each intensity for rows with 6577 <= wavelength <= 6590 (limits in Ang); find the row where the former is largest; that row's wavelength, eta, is 6589.67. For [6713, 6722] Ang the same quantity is 6713.73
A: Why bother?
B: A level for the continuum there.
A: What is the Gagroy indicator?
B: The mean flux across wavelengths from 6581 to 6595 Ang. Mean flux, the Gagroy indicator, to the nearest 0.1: 16.4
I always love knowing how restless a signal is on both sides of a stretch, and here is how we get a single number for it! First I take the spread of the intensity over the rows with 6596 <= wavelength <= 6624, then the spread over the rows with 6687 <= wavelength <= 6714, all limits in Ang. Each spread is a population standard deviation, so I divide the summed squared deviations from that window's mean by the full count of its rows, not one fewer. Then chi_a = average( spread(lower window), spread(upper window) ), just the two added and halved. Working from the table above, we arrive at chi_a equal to 0.487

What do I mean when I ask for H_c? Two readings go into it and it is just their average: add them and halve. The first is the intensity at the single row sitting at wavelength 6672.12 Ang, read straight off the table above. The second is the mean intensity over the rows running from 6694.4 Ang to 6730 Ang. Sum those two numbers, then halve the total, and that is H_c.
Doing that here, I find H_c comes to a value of 16.1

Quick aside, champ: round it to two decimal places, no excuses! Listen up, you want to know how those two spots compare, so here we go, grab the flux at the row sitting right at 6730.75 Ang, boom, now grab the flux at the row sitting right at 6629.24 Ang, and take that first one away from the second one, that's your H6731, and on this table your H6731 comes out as 1.70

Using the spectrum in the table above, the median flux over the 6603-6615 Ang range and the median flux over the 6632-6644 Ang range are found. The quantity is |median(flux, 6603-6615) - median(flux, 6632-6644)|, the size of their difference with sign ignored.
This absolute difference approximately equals 0.1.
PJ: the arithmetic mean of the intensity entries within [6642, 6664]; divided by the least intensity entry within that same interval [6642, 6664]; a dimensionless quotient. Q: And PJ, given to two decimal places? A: 1.04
